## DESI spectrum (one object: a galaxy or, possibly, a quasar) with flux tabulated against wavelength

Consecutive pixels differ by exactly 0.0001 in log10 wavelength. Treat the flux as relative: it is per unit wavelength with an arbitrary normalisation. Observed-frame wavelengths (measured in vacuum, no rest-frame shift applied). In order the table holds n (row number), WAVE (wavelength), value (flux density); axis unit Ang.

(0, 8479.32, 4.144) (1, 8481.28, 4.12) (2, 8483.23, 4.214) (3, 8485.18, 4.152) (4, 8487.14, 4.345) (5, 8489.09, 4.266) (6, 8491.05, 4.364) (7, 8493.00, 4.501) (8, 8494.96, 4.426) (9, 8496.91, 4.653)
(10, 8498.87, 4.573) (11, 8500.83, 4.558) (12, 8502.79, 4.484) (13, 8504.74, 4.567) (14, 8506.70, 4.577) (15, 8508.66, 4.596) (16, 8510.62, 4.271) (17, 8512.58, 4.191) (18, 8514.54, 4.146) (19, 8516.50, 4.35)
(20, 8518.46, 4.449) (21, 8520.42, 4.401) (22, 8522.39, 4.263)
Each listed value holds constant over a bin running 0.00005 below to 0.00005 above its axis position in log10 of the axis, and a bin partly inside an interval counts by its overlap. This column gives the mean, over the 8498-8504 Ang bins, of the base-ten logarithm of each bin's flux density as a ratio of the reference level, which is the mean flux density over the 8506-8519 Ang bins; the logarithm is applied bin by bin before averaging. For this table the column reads 0.017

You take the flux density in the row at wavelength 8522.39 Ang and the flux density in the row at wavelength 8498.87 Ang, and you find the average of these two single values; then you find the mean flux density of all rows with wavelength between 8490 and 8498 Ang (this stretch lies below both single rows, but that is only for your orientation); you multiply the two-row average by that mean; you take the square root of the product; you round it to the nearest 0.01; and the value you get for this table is 4.45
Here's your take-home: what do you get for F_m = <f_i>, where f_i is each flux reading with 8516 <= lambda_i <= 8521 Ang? 4.4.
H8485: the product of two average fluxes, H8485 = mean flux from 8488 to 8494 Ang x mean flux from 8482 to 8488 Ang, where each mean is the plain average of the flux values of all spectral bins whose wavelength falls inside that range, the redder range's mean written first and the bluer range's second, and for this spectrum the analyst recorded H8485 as 18.5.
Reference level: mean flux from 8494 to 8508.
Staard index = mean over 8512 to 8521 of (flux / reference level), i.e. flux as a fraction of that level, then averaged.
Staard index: 0.947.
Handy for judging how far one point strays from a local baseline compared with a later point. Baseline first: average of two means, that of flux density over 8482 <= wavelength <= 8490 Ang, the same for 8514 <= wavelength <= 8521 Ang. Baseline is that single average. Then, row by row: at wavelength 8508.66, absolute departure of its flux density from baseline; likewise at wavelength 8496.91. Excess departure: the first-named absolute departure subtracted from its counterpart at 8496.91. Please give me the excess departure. 0.06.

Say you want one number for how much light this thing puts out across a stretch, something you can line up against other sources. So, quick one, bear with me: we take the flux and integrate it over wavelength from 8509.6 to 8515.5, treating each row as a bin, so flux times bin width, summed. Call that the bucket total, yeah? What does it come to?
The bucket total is 25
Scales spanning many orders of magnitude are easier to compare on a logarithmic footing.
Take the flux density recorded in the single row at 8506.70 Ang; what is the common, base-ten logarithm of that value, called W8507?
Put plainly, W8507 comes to 0.66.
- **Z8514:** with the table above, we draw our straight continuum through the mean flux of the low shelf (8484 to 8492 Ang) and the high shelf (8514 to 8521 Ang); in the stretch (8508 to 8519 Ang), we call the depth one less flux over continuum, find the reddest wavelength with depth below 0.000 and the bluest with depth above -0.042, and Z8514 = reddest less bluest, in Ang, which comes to 7.8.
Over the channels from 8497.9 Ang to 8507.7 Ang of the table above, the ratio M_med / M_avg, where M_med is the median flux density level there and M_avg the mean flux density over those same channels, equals 1.00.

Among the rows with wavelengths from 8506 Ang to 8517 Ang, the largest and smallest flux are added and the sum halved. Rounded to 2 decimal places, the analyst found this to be 4.37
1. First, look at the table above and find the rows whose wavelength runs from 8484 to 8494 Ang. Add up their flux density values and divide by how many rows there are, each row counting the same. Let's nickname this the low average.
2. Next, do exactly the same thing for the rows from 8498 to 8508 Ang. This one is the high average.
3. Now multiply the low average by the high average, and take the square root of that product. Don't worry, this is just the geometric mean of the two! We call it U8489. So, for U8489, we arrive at 4.44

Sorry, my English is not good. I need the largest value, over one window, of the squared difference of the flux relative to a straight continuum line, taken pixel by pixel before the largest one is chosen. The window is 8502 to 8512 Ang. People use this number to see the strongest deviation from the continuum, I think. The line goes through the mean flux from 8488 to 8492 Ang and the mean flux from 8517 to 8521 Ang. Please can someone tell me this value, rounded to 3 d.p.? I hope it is 0.045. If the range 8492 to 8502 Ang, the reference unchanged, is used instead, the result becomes 0.098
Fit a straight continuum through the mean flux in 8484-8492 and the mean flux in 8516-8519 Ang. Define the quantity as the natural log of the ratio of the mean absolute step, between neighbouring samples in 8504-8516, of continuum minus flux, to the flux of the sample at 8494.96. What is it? -3.82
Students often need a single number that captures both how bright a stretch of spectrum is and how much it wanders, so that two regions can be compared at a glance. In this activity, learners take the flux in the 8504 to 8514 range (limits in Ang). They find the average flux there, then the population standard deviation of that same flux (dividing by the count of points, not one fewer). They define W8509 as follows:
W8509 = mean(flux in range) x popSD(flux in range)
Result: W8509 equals 0.8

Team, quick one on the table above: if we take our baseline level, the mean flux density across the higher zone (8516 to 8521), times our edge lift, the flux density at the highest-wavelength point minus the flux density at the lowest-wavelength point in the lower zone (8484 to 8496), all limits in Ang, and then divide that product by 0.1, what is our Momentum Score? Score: 12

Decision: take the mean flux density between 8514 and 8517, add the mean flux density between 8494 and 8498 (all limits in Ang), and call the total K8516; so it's 8.79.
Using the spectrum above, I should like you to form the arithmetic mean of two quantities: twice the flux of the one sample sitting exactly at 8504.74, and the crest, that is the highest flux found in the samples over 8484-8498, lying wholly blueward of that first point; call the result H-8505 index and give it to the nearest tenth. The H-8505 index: 6.9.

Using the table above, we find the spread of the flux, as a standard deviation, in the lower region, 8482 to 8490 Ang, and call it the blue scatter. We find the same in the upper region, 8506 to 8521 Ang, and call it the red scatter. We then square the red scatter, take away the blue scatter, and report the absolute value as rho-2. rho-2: 0.05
